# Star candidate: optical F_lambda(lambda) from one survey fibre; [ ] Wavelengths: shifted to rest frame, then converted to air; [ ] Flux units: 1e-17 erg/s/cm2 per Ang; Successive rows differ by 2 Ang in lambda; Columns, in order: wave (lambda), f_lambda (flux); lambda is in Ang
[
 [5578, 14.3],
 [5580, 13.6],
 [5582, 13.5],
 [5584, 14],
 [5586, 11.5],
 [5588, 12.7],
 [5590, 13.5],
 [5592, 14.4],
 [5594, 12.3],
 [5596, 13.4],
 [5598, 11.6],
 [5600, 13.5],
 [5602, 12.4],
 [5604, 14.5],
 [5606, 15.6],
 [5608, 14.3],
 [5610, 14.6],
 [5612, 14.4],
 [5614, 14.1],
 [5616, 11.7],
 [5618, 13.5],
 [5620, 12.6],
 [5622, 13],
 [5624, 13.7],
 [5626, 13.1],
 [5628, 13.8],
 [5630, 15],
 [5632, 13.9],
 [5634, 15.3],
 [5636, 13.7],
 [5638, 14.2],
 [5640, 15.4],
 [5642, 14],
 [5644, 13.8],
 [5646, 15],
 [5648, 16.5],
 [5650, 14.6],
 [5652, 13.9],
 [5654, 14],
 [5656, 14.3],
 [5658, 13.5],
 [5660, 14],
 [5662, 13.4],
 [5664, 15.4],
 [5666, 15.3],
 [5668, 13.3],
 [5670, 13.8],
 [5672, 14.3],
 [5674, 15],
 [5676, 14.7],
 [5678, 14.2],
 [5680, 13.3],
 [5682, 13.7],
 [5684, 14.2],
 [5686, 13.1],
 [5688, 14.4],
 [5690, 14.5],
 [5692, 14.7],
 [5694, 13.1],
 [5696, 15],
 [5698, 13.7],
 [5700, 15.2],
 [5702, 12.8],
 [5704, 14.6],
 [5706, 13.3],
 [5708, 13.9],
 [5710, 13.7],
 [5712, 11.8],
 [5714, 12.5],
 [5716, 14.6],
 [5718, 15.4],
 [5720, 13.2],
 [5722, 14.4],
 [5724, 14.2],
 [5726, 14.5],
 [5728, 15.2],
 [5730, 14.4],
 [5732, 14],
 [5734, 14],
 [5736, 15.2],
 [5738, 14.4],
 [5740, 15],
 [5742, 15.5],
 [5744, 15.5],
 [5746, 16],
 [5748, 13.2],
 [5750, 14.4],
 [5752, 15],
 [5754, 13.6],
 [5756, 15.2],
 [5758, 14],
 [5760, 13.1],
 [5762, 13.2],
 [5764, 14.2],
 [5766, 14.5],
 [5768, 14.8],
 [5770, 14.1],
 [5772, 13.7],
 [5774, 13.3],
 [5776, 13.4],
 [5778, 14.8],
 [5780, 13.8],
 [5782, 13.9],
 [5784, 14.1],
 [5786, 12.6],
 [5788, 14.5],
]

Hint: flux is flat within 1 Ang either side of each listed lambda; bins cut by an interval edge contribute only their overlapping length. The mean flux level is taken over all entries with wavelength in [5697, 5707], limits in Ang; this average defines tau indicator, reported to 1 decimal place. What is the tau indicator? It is 13.9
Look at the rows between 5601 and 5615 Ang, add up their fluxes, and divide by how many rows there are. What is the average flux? 14.3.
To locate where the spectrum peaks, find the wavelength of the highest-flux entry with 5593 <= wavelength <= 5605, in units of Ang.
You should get 5604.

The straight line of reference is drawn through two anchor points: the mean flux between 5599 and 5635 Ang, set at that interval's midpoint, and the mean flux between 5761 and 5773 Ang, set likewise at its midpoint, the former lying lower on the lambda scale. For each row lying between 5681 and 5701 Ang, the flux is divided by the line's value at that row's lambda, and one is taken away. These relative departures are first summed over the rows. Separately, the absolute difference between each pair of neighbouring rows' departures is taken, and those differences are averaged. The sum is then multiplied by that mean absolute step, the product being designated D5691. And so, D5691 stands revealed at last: 0.0110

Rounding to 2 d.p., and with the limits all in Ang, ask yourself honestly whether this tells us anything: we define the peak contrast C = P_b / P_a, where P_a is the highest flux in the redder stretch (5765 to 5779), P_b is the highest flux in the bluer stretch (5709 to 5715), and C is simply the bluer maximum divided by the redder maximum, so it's 0.93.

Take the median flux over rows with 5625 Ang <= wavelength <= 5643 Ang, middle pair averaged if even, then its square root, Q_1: 3.74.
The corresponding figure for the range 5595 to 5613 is 3.78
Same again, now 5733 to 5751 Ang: 3.87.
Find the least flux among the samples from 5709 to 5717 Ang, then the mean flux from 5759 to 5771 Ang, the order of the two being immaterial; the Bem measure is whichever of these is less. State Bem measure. 11.8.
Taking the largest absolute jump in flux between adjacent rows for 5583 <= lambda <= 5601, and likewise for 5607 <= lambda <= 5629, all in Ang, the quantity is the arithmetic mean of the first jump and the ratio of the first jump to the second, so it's 1.77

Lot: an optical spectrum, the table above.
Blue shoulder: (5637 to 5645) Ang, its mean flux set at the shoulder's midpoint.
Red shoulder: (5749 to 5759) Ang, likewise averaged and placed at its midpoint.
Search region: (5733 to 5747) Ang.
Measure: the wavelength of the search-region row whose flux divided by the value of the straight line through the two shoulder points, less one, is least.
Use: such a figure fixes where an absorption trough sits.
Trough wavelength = 5734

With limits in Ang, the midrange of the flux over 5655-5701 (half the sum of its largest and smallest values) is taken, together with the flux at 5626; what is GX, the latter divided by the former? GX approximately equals 0.92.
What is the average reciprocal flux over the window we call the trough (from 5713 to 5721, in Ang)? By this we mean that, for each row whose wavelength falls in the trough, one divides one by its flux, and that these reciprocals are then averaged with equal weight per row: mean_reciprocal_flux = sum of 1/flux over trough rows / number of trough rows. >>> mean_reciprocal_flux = 0.072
